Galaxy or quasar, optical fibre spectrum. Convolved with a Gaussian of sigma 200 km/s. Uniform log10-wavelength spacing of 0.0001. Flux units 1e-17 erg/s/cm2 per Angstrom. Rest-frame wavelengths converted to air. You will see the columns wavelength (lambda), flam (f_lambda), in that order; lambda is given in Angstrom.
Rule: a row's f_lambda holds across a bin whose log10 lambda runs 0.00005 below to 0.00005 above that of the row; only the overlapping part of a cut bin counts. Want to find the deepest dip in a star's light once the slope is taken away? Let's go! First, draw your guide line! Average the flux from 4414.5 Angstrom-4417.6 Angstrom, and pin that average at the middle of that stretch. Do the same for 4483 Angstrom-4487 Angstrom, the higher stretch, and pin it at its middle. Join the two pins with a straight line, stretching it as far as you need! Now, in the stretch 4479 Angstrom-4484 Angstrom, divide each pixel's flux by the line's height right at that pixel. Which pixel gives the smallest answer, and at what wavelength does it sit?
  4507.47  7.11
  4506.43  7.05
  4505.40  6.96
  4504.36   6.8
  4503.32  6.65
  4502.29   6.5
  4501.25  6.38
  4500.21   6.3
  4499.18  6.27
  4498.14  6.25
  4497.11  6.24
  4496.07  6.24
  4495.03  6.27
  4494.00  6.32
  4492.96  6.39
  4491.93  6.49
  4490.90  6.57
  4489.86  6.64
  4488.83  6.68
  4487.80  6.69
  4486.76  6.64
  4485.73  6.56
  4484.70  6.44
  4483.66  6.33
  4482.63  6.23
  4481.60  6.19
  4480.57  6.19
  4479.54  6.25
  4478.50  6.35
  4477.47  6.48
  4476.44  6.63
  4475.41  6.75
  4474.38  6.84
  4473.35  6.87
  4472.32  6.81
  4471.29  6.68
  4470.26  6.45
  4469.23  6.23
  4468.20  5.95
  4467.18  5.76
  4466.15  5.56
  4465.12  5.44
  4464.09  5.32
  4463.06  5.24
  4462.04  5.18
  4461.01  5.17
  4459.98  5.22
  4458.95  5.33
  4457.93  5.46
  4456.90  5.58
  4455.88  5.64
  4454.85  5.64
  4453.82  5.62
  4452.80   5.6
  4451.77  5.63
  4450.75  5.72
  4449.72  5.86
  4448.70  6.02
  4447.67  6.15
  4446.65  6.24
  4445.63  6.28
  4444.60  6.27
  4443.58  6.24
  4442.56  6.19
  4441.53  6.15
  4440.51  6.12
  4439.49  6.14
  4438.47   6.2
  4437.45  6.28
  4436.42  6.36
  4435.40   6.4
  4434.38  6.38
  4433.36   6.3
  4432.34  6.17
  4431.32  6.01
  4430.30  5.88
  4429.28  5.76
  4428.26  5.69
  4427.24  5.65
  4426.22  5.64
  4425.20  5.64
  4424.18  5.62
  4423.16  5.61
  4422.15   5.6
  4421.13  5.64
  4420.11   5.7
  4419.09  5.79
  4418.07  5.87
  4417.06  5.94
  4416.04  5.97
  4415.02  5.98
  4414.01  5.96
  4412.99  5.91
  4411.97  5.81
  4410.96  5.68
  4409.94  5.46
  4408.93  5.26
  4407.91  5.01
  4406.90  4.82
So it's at 4481.60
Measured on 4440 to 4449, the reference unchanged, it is 4448.70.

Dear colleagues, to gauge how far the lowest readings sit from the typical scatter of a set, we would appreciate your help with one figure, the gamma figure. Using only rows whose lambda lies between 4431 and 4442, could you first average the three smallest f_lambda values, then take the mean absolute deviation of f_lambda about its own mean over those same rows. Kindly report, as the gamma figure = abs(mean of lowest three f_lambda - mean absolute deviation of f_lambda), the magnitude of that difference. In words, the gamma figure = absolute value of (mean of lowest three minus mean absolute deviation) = 6.0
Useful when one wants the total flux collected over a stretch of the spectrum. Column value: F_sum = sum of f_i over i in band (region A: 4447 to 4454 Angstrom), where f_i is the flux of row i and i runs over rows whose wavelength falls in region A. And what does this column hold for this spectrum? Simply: 41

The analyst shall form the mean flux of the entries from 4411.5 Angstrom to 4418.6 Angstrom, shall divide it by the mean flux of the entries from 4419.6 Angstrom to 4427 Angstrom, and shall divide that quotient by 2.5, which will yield 0.42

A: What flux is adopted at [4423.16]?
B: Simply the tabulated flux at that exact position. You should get 5.61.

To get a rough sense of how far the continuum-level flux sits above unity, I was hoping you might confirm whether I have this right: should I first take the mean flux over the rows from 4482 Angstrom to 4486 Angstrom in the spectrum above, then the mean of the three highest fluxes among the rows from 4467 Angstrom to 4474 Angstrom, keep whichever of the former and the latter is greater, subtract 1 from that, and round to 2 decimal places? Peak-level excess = 5.79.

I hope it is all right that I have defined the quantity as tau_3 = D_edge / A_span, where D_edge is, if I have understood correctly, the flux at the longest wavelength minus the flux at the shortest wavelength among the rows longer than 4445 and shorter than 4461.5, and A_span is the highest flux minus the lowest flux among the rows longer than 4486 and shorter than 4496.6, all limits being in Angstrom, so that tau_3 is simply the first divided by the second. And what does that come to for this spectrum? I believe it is -2.5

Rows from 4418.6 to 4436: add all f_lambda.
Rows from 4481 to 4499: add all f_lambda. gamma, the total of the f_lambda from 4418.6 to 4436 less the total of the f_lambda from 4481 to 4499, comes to -10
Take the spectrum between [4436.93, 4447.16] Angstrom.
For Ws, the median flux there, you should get 6.2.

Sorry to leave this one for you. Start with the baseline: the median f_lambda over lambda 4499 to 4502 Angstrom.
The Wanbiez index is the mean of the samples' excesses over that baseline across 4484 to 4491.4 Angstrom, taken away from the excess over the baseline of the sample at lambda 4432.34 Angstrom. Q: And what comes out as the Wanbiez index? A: -0.43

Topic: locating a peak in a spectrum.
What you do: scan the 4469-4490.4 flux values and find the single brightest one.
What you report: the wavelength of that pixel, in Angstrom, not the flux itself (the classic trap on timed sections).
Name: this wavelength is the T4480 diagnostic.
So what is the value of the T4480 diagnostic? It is 4473.35 Angstrom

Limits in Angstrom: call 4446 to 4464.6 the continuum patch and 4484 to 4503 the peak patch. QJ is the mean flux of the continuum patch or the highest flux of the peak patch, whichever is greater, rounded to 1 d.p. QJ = 6.7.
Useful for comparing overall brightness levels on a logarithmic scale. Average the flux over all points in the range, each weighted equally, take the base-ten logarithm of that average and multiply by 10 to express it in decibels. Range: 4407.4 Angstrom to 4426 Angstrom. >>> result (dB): 7.55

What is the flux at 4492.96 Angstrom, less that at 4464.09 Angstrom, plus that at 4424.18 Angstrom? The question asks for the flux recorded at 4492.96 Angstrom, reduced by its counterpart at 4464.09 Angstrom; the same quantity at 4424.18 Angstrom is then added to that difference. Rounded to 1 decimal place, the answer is 6.7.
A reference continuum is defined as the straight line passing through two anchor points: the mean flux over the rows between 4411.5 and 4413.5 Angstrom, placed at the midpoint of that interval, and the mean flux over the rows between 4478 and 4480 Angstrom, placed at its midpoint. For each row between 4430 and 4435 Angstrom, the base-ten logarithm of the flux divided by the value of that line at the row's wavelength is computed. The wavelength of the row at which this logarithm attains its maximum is 4434.38 Angstrom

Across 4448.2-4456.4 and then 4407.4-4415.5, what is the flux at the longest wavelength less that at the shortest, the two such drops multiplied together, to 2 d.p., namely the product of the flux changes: -0.37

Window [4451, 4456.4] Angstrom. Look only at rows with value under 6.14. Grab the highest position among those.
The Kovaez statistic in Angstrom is 4455.88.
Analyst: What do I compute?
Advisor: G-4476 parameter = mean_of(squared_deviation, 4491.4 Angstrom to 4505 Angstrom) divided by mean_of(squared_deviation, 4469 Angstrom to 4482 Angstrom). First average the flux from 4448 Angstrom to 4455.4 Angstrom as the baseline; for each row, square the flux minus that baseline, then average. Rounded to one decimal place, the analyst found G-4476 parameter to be 0.7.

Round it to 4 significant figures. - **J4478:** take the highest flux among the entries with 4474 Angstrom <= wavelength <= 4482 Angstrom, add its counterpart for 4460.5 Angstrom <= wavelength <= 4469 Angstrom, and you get 12.79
